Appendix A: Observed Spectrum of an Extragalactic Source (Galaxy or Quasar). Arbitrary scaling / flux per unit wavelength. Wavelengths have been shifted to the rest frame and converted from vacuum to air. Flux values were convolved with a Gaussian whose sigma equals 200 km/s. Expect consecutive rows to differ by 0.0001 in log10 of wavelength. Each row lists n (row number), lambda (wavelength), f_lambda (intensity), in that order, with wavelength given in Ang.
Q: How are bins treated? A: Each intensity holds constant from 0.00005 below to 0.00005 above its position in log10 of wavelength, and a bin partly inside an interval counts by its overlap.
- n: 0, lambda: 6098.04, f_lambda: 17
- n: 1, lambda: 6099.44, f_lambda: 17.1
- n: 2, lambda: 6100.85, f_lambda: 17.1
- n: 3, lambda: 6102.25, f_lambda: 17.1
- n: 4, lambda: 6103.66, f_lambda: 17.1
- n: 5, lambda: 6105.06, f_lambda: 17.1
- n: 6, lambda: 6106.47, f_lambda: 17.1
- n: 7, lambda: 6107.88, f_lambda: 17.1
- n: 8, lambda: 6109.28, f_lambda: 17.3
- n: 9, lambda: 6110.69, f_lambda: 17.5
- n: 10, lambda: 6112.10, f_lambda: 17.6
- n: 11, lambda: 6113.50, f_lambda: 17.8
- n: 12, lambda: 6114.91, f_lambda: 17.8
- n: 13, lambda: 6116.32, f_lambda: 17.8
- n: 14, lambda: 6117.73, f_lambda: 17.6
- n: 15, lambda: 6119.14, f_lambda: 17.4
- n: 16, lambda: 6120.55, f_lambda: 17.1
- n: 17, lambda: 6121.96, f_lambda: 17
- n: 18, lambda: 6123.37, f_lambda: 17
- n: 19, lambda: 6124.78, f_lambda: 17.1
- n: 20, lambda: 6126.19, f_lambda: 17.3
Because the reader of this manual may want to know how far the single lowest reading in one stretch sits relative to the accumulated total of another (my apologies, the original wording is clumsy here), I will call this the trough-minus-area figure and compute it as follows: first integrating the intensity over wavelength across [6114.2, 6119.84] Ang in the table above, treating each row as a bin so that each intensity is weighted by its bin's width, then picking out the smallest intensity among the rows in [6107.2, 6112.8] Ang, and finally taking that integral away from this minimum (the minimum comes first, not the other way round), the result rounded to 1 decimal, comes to -82.3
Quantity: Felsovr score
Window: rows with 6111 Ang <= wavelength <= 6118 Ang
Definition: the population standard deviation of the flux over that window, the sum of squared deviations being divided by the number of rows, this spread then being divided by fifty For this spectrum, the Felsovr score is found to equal 0.0020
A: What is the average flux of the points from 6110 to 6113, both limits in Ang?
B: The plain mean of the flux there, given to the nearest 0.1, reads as 17.6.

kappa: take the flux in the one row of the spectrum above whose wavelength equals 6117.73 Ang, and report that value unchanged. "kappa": 17.6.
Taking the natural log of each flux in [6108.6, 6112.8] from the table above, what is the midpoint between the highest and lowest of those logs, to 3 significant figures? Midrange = 2.86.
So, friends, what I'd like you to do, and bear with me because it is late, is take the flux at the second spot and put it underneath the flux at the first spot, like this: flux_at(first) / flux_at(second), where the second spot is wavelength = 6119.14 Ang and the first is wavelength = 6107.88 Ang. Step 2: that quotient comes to 0.98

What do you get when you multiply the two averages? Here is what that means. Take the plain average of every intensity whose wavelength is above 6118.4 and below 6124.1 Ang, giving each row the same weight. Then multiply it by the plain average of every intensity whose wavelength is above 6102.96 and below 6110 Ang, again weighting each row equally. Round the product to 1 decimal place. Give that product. 293.5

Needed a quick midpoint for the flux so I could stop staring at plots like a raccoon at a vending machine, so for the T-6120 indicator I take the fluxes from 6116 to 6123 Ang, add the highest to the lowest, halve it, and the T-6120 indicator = 17.40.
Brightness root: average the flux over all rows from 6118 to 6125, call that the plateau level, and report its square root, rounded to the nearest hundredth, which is 4.14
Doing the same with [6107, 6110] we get 4.15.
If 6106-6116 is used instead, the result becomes 4.18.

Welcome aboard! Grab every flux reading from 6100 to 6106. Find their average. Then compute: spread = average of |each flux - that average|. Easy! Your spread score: 0.00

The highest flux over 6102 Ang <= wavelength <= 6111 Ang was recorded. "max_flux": 17.5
